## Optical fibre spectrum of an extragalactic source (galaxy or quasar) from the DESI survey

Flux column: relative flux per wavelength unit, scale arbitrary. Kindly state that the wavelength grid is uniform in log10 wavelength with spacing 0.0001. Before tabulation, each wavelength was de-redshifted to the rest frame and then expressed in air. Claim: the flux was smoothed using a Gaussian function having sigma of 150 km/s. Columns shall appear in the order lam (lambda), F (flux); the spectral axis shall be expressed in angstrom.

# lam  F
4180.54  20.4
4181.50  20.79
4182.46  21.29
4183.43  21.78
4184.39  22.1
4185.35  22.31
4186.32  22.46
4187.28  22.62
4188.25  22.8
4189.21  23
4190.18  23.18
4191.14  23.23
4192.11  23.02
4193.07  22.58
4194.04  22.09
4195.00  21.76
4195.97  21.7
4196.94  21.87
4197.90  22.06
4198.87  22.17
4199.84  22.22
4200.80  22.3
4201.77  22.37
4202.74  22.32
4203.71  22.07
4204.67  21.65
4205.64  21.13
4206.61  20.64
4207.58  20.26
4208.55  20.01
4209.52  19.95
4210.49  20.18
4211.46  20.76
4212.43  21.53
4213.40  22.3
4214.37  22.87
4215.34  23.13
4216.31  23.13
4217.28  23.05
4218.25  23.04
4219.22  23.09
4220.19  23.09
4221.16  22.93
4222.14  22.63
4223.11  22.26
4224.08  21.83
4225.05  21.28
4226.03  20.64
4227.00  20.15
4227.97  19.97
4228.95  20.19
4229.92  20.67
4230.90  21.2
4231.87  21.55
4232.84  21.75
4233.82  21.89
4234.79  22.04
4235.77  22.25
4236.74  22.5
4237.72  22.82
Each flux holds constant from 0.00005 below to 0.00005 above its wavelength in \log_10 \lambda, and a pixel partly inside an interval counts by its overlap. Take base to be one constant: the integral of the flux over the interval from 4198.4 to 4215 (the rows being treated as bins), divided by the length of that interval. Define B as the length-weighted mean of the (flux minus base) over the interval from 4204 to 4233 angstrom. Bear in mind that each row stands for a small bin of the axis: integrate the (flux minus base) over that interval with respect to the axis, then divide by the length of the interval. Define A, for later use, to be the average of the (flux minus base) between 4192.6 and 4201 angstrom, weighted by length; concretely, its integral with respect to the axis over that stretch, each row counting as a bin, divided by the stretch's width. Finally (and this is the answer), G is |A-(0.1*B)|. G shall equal 0.60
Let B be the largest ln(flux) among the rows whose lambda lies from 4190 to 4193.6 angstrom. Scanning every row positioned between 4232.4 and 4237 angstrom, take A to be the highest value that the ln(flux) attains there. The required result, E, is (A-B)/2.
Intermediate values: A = 3.11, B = 3.15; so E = -0.016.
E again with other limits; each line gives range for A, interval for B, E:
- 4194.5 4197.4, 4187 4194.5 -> -0.030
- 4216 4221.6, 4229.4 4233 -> 0.031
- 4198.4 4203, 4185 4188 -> -0.006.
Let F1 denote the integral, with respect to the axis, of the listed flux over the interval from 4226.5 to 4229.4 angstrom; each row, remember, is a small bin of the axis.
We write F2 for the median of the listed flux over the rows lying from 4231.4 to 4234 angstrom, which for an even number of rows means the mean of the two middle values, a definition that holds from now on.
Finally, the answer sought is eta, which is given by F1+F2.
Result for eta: 80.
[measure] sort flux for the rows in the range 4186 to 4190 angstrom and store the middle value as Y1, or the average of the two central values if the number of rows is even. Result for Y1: 22.7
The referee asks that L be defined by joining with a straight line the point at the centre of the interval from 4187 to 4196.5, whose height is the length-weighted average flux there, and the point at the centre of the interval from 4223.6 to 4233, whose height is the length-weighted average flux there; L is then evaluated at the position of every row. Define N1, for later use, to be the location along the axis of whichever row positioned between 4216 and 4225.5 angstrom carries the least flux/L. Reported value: 4225.05 angstrom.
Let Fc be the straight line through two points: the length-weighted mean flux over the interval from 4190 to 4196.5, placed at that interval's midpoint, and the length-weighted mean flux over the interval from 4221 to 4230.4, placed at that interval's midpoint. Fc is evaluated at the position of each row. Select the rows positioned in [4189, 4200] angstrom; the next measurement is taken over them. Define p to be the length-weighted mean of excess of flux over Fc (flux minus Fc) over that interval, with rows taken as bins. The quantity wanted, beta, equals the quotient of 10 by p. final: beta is -424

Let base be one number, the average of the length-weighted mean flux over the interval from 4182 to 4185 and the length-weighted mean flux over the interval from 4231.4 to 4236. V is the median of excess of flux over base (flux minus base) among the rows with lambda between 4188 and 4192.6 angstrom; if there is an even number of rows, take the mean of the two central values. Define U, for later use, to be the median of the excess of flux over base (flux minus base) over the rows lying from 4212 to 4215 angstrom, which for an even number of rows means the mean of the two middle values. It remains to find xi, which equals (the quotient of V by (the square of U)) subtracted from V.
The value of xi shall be -3.9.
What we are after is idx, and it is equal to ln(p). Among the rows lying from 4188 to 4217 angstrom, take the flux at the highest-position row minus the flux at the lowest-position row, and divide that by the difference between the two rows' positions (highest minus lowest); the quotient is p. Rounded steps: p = 0.012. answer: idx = -4.4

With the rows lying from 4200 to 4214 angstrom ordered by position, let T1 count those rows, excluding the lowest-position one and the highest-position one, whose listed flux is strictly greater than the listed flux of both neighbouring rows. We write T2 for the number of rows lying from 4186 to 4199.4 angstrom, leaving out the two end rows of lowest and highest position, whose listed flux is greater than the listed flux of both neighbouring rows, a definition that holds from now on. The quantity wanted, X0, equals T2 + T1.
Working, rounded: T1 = 1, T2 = 1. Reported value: 2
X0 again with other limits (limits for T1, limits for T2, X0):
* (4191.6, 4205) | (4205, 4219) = 1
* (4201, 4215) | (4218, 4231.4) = 0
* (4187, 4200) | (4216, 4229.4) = 1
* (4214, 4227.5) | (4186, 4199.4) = 1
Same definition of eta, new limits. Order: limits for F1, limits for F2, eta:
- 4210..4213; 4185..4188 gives 85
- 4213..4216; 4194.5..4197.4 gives 90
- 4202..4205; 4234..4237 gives 89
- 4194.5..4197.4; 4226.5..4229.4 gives 83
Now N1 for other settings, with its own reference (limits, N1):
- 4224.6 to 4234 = 4227.97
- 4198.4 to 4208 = 4207.58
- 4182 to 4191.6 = 4182.46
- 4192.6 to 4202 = 4195.97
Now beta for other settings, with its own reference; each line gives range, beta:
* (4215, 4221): 6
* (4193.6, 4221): -522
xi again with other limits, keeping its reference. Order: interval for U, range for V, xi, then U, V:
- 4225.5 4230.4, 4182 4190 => 0.4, -1.6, 0.6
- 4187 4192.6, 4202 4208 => -0.1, 1.2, -0.4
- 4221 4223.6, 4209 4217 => -0.1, 0.8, 0.1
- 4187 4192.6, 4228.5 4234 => -0.1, 1.2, -0.4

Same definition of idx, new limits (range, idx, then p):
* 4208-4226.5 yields -3.3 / 0.036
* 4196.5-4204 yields -3.5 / 0.030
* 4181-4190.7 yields -1.3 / 0.275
